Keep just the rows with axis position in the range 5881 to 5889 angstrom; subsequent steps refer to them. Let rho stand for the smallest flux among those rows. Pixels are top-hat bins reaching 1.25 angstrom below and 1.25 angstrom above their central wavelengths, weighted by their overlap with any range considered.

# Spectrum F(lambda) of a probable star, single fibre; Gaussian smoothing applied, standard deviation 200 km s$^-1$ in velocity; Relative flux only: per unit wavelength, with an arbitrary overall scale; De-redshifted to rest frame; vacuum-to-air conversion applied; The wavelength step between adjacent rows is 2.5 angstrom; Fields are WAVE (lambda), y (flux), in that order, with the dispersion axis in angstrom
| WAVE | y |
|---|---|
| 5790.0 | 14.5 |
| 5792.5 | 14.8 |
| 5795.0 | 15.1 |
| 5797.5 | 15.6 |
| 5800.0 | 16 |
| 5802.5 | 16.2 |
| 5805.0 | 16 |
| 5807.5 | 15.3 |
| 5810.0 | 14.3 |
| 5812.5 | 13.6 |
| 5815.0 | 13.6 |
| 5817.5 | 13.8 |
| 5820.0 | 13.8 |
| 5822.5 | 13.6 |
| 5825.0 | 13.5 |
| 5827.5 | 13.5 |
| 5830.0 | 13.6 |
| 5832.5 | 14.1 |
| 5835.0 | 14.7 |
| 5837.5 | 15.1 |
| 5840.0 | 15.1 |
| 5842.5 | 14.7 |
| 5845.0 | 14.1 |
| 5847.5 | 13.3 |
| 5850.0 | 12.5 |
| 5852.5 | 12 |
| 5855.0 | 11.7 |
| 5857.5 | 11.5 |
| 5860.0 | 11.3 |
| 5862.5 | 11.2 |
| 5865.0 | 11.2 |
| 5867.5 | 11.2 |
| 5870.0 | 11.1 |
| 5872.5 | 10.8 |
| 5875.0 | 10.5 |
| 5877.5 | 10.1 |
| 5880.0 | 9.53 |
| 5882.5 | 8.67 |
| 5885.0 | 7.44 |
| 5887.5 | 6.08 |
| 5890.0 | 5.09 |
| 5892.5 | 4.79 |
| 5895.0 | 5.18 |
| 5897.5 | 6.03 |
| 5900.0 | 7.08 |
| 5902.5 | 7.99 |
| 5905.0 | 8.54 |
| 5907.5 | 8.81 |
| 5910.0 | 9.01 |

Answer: 6.08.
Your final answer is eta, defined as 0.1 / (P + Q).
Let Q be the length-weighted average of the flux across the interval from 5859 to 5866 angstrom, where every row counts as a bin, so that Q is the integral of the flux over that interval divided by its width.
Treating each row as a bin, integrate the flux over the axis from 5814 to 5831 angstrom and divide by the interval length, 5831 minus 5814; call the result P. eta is 0.0040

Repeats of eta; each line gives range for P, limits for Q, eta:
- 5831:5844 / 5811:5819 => 0.0035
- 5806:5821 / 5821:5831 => 0.0036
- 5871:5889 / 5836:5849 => 0.0043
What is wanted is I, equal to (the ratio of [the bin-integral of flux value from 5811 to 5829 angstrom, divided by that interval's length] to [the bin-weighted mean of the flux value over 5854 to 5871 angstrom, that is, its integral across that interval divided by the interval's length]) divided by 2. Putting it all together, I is 0.60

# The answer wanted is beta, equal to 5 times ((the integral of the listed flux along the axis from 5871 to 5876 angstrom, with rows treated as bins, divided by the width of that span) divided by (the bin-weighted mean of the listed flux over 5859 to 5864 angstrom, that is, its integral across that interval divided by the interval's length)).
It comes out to 4.7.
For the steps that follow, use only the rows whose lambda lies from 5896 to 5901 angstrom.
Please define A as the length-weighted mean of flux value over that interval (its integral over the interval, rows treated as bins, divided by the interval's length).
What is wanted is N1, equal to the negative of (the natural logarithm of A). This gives -1.87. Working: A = 6.5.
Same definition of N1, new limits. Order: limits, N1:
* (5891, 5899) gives -1.68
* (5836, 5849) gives -2.67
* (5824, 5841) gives -2.66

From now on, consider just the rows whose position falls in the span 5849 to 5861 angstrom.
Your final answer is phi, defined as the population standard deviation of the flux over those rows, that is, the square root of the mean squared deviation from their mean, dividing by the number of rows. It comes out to 0.4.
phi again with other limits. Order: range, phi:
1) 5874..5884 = 0.7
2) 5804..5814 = 0.9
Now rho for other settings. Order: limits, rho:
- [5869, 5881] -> 9.53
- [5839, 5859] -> 11.5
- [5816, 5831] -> 13.5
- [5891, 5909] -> 4.79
